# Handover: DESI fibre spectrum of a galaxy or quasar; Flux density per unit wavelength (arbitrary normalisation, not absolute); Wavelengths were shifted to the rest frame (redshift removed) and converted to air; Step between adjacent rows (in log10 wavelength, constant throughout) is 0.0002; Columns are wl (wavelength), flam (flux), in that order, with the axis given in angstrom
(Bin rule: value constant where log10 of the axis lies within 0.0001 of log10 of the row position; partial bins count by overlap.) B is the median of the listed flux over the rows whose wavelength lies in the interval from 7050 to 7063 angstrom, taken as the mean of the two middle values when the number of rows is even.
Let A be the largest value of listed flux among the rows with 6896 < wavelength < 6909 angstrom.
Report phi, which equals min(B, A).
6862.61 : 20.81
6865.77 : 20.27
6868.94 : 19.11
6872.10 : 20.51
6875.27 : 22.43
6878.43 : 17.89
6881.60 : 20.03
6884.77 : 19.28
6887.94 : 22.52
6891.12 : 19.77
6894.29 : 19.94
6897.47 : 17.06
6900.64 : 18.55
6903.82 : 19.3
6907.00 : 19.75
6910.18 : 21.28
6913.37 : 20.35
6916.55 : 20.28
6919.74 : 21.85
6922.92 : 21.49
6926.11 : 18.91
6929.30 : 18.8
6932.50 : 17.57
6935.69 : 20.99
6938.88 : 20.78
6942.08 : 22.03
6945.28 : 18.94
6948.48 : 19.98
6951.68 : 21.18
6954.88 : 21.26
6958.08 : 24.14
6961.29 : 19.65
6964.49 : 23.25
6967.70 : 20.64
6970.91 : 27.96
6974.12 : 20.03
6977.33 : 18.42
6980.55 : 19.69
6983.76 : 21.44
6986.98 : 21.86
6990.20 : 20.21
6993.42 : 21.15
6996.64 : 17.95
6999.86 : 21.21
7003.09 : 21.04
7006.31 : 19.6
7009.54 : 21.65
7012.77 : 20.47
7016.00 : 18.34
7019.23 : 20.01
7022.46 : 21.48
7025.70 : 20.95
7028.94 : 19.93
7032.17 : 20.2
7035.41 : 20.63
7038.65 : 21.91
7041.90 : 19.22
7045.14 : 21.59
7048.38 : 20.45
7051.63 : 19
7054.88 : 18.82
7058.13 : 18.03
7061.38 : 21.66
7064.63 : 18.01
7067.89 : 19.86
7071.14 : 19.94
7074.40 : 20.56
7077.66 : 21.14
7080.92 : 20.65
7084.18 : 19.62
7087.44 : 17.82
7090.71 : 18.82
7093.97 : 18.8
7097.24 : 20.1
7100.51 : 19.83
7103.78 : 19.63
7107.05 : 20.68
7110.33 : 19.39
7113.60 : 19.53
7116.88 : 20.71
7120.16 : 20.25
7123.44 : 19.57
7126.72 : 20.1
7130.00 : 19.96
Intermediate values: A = 19.75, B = 18.9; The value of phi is 18.9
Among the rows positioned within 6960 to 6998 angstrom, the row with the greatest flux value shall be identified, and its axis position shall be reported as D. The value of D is 6970.91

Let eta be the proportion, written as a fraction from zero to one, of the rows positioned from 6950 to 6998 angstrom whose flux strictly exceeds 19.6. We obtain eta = 0.87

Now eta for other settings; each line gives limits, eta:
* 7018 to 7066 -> 0.67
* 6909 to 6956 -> 0.73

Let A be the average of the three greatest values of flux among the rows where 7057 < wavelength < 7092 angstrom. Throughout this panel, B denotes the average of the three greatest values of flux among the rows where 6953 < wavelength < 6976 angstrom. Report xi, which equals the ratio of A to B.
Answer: 0.84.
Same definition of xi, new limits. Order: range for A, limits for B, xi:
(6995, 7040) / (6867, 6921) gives 0.97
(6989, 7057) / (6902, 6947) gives 1.00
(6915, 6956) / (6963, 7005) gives 0.89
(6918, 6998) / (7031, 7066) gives 1.16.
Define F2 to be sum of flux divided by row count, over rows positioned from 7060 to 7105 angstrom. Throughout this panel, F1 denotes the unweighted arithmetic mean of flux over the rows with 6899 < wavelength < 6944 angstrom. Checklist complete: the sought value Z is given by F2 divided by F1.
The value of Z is 0.98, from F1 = 20.1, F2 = 19.7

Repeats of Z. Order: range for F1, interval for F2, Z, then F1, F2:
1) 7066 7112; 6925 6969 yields 1.04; 19.8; 20.6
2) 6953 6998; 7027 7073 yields 0.94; 21.3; 19.9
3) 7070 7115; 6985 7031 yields 1.03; 19.8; 20.4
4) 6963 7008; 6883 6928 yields 0.95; 21.0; 20.0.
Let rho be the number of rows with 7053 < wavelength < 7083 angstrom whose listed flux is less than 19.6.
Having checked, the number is 3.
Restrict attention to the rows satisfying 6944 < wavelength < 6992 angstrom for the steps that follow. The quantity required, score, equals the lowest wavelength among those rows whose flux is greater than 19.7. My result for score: 6948.48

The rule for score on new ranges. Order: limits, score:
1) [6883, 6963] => 6887.94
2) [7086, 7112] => 7097.24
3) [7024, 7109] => 7025.70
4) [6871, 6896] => 6872.10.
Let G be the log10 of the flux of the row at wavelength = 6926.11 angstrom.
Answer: 1.277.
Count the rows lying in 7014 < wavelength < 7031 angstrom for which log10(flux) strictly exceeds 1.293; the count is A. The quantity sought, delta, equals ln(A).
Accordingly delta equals 1.4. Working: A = 4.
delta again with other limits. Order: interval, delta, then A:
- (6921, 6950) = 1.6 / 5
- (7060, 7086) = 1.8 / 6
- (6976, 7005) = 1.9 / 7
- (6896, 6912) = 0.7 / 2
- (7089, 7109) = 1.1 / 3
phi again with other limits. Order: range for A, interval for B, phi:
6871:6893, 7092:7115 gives 19.6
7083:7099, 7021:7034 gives 20.1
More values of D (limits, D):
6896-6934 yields 6919.74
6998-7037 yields 7009.54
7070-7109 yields 7077.66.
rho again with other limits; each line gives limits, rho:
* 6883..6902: 3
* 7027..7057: 3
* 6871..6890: 2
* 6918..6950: 4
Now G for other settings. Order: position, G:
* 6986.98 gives 1.340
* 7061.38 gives 1.336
